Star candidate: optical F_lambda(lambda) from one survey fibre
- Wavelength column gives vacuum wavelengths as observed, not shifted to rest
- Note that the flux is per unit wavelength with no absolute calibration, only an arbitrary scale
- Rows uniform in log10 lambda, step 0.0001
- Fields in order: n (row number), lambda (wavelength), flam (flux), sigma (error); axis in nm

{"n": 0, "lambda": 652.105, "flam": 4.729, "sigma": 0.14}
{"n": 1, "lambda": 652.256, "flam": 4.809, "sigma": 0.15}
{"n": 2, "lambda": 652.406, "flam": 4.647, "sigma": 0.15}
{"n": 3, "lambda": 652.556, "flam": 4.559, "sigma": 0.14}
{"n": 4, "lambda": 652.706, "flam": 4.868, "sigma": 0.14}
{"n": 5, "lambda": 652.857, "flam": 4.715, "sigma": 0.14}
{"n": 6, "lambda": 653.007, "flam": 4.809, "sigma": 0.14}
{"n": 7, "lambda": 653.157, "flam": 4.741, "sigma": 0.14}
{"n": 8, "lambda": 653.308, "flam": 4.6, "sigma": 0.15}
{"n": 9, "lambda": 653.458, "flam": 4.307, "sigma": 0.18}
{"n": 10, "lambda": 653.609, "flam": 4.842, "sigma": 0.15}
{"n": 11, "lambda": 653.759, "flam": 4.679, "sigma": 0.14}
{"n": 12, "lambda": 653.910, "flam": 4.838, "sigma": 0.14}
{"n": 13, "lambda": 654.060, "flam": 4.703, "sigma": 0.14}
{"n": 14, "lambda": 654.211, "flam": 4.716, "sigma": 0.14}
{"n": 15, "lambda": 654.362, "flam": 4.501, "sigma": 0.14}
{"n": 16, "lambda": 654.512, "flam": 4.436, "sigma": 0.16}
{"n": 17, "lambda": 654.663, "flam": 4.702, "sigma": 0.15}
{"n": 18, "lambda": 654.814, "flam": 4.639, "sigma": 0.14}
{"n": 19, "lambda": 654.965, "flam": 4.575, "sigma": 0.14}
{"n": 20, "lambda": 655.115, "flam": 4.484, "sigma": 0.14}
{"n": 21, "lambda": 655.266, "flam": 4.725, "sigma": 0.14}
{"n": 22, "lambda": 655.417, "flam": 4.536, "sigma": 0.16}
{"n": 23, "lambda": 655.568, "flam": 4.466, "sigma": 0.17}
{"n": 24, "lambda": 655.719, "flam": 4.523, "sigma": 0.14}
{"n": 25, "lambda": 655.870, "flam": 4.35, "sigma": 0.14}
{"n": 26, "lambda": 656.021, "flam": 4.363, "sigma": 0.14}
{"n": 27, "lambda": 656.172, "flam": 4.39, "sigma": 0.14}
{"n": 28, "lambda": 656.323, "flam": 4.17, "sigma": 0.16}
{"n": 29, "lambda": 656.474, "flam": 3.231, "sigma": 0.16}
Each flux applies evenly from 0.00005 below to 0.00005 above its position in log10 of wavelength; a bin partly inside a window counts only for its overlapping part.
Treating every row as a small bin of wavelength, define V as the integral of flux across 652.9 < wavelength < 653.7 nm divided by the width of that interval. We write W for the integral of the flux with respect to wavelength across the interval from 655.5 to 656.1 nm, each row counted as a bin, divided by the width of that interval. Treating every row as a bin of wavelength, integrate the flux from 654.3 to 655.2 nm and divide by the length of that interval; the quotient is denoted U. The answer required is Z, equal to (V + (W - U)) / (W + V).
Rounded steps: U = 4.56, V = 4.67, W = 4.43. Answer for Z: 0.498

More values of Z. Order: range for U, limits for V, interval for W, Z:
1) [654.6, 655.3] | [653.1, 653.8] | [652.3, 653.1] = 0.506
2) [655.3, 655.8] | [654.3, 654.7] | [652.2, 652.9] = 0.511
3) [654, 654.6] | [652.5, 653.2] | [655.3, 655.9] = 0.504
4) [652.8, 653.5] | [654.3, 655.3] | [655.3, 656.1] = 0.485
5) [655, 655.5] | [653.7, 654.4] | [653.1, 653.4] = 0.509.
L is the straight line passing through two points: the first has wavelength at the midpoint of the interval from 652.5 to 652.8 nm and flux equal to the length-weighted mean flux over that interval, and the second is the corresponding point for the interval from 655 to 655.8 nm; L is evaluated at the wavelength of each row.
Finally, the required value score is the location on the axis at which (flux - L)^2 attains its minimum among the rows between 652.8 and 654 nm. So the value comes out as 652.857 nm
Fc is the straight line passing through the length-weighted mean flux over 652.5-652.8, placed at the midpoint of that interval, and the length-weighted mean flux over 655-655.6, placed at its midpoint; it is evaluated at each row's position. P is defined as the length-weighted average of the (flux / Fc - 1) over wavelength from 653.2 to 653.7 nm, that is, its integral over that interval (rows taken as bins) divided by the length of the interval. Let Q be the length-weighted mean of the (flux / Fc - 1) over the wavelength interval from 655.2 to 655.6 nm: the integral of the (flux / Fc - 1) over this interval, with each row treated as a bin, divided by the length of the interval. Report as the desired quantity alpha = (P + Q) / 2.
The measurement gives -0.005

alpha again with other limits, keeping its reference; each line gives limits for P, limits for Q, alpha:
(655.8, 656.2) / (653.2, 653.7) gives -0.026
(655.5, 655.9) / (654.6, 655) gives -0.004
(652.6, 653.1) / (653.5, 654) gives 0.019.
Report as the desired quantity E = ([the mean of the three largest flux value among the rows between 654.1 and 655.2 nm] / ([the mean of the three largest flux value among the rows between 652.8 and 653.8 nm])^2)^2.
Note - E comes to 0.0415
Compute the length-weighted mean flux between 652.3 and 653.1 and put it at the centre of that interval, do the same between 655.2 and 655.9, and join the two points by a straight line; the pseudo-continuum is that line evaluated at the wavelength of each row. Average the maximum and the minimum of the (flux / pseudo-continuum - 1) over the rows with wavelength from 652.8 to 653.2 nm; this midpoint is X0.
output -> 0.011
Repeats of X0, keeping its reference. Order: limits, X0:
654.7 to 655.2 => -0.002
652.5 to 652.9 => -0.004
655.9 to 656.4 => -0.044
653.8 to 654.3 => 0.029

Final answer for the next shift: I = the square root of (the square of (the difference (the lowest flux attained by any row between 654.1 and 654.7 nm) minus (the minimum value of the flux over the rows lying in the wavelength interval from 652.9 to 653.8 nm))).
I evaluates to 0.129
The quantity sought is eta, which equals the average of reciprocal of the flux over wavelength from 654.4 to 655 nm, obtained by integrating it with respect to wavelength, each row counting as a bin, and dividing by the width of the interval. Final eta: 0.218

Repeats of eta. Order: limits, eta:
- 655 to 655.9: 0.221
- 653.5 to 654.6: 0.215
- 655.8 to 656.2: 0.229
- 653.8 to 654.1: 0.210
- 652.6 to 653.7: 0.213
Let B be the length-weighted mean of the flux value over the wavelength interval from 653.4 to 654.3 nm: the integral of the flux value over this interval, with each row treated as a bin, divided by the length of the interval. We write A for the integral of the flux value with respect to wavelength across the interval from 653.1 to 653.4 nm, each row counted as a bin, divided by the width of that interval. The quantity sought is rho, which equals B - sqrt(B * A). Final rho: 0.020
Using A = 4.64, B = 4.68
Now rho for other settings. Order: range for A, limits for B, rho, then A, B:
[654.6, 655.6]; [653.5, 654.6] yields 0.034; 4.59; 4.66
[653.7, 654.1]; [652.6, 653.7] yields -0.027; 4.75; 4.69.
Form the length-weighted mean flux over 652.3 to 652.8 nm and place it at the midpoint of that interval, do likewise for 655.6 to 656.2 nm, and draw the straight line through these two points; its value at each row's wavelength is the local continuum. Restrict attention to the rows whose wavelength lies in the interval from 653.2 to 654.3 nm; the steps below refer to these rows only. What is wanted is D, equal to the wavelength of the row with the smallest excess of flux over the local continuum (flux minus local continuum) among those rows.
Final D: 653.458 nm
